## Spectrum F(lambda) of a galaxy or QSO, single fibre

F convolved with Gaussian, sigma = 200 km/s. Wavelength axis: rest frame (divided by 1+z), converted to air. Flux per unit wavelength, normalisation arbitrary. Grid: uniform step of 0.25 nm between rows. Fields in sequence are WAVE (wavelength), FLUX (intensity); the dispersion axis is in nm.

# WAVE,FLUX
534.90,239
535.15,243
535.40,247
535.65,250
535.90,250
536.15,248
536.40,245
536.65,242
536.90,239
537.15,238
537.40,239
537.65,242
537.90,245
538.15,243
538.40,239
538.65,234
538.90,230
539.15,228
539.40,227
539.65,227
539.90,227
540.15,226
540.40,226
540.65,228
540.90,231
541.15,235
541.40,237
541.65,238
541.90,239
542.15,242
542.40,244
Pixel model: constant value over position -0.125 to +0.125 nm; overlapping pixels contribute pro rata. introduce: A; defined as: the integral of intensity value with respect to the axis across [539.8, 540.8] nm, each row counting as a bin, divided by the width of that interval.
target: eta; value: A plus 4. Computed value 231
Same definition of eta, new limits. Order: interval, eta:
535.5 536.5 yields 252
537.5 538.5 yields 246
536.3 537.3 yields 245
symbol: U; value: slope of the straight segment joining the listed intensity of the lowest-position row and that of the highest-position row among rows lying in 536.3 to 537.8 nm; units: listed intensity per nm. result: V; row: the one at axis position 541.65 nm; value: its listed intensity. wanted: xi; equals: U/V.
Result -0.0101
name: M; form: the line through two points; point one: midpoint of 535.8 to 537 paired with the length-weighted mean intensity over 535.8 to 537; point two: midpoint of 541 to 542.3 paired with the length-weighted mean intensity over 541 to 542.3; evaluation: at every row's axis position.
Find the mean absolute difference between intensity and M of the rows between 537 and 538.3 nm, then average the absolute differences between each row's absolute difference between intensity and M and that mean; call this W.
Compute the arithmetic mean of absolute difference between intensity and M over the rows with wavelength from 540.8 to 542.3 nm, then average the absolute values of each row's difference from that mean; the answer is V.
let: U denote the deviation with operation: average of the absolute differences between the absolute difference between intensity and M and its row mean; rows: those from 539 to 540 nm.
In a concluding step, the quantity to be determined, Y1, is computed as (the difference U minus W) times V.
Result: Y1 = -4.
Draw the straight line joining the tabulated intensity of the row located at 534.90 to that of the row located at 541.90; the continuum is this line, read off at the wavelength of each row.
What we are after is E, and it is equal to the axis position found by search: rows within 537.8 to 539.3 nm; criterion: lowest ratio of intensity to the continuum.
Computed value 539.15 nm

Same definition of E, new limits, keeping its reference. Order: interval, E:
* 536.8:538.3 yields 537.15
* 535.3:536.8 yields 536.65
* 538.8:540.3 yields 540.15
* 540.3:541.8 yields 540.40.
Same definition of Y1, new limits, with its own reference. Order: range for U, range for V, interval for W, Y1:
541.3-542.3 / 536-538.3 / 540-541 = -1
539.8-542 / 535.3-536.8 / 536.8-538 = 5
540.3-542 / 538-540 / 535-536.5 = 14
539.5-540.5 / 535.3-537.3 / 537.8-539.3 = -7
